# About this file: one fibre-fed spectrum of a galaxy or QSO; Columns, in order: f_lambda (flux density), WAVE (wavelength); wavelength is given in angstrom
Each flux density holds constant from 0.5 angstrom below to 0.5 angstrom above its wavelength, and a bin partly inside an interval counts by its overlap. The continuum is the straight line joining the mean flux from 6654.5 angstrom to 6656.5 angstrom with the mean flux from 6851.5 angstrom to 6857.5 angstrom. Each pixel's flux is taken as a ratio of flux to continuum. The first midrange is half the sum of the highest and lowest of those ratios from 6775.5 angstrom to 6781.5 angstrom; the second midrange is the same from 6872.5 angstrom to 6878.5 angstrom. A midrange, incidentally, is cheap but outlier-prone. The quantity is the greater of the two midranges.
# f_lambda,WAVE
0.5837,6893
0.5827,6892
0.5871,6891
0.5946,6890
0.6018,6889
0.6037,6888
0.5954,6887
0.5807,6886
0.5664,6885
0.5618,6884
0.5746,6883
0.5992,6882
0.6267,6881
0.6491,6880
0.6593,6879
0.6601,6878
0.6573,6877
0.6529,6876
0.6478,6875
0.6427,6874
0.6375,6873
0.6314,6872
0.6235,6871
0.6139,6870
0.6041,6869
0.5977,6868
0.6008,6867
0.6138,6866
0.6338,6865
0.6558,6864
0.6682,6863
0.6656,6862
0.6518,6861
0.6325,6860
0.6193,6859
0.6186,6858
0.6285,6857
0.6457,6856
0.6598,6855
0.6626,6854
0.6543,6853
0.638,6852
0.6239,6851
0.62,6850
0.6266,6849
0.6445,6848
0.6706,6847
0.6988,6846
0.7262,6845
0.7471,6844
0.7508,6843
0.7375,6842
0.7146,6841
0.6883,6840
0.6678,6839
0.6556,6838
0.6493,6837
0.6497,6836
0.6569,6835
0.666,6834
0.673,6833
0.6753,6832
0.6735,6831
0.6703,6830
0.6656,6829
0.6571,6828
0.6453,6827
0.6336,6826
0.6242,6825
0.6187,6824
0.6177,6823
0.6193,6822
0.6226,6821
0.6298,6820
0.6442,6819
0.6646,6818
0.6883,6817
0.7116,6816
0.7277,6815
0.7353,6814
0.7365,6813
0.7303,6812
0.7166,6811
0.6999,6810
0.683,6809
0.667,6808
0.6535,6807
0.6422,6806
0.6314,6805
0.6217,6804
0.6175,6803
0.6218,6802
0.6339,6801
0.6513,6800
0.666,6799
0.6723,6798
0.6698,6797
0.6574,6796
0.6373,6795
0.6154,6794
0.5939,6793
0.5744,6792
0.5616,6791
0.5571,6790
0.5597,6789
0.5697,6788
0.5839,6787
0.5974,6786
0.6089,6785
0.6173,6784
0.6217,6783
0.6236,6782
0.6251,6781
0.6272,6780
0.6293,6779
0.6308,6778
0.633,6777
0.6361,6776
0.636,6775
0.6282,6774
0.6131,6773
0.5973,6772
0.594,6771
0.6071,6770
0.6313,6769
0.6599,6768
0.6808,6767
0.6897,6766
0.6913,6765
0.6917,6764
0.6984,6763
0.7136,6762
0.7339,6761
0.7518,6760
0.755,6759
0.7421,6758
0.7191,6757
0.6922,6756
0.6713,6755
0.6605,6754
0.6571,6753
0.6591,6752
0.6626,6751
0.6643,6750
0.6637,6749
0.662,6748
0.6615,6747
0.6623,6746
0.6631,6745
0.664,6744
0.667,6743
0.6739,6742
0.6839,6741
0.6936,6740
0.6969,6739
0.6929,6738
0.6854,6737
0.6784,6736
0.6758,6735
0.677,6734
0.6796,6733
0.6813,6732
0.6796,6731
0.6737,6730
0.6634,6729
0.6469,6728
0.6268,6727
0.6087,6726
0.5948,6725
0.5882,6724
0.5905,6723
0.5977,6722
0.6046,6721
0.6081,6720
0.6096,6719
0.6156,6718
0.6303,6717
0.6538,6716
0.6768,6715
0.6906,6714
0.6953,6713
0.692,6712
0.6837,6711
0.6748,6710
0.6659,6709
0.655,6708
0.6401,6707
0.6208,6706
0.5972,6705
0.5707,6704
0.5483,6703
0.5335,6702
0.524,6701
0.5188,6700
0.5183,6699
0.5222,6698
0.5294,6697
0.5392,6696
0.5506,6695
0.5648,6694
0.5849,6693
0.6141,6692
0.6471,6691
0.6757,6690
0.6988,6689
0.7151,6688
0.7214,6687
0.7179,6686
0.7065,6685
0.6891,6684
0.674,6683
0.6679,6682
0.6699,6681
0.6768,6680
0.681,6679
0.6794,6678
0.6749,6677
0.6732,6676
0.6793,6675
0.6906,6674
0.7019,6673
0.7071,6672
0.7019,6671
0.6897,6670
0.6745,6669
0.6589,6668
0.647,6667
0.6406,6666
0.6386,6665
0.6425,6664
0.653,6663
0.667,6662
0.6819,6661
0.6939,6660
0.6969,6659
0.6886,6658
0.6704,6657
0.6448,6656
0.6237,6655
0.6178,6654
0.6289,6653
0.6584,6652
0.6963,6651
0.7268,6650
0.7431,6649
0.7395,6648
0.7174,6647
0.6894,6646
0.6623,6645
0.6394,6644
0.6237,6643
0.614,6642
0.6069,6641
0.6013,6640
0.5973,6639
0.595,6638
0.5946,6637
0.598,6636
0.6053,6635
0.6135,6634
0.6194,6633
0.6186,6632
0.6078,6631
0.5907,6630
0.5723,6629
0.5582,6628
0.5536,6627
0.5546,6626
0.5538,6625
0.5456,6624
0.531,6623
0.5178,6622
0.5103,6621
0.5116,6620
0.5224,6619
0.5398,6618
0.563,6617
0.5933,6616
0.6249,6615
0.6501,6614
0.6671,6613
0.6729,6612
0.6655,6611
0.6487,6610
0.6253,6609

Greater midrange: 1.00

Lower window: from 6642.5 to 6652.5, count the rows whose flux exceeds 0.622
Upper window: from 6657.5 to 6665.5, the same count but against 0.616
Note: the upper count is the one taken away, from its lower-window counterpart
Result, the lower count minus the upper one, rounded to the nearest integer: 2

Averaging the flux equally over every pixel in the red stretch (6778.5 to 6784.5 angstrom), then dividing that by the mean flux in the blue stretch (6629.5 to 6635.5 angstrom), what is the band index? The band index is 1.02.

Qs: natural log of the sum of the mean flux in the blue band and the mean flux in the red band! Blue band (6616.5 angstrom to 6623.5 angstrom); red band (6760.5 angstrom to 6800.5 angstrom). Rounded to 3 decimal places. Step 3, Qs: 0.149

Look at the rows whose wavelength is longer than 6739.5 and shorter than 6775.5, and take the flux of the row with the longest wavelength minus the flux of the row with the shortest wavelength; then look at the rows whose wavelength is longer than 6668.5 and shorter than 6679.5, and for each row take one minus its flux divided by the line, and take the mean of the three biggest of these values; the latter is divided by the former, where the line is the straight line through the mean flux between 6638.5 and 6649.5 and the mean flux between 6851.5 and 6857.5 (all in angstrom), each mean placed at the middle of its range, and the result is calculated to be 0.5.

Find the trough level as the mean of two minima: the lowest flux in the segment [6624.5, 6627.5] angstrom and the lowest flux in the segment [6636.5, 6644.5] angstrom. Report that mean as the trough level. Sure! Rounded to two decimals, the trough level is 0.57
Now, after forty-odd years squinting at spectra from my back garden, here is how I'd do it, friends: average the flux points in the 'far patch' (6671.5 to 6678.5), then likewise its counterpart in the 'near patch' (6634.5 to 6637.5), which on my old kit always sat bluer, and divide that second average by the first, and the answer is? 0.87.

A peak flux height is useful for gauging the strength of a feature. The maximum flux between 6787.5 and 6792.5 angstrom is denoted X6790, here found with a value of 0.5744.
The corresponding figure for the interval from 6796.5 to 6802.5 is 0.6723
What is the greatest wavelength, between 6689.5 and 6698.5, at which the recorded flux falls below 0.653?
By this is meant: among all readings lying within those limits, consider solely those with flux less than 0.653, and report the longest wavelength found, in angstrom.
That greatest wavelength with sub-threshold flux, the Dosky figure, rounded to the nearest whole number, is 6698 angstrom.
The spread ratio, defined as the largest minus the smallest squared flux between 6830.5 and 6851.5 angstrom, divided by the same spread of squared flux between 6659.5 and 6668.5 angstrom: 2.4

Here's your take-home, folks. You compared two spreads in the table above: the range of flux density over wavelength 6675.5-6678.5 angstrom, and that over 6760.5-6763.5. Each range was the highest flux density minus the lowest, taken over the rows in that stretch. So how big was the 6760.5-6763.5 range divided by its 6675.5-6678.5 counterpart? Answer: 5.73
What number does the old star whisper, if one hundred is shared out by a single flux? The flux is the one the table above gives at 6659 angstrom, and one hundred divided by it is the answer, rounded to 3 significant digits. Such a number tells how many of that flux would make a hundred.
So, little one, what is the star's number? 143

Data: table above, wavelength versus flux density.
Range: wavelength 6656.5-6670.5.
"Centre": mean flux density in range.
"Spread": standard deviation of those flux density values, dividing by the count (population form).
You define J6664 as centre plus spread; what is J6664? 0.687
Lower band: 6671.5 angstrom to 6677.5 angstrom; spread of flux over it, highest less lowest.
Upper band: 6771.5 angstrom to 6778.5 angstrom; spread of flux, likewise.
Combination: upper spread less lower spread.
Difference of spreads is 0.00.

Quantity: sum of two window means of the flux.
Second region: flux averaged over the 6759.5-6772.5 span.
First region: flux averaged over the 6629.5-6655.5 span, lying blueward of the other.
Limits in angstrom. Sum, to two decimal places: 1.31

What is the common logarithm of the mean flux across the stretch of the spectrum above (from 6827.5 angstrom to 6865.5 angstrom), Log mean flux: -0.178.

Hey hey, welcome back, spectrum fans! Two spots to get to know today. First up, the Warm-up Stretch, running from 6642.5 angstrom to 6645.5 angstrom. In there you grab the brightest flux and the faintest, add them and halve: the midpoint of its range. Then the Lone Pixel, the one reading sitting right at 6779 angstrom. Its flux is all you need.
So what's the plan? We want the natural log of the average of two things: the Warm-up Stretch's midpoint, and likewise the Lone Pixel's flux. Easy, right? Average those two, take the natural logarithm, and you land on -0.45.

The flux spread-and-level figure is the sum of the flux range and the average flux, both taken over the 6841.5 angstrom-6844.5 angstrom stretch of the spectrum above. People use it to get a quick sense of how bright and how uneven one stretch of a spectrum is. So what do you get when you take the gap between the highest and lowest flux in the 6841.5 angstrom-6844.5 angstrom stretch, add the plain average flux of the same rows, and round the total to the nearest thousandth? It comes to 0.758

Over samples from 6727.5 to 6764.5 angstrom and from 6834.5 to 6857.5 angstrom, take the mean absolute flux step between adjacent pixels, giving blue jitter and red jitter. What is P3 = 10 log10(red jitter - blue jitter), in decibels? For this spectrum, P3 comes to -22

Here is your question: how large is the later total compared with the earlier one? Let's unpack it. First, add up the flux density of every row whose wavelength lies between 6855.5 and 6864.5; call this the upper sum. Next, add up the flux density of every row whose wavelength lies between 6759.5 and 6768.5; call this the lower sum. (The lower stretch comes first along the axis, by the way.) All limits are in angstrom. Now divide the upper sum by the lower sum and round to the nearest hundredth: 0.92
